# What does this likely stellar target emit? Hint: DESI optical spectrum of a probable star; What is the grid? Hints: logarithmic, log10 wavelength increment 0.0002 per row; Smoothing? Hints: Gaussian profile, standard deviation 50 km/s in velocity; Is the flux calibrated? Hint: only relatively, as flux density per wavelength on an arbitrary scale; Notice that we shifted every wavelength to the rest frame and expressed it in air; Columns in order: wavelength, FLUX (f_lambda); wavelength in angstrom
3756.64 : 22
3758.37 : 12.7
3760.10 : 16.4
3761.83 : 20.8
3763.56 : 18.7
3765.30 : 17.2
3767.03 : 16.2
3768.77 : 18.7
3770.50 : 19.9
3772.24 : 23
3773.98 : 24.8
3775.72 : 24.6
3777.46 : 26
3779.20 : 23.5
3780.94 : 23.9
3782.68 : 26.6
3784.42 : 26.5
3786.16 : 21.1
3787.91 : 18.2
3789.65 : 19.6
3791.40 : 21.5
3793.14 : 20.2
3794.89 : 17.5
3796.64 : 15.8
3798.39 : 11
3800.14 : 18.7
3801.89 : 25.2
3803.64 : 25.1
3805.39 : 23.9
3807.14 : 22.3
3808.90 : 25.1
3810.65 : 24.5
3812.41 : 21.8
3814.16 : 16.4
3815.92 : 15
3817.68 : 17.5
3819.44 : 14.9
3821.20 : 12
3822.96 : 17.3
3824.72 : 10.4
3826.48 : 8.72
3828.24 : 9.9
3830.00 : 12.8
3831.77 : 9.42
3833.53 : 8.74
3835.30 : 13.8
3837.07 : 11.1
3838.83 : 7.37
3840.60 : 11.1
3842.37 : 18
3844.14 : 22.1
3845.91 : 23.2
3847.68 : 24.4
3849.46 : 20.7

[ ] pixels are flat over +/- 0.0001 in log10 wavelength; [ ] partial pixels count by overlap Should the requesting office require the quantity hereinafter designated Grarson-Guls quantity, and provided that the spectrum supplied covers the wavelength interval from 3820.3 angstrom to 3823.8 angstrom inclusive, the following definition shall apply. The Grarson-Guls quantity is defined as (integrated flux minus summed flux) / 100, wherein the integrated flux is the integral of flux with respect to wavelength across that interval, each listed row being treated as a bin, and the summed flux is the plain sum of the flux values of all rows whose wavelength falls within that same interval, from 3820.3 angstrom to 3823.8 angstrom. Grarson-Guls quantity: 0.22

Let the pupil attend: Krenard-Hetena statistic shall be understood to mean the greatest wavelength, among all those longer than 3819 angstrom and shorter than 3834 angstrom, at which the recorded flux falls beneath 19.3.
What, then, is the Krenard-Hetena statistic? 3833.53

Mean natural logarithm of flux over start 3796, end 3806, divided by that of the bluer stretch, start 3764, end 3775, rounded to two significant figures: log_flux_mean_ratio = 0.99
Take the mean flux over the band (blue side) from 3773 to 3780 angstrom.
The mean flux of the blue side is 24.7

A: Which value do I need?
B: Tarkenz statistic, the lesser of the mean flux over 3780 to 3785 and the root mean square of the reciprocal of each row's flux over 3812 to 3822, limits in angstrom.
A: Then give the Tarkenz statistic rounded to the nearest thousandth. 0.065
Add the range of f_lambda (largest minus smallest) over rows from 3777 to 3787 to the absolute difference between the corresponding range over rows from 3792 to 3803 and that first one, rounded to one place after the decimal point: 14.2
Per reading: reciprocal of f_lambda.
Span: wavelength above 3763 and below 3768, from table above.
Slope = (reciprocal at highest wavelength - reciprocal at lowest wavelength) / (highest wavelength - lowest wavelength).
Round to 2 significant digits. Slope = 0.0024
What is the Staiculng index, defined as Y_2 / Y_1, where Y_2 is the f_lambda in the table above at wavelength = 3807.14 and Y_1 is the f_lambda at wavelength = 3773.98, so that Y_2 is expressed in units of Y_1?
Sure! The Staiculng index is 0.90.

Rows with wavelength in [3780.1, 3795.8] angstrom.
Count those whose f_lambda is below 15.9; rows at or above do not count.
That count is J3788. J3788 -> 0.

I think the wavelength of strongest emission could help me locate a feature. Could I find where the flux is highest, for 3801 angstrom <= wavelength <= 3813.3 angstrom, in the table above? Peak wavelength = 3801.89 angstrom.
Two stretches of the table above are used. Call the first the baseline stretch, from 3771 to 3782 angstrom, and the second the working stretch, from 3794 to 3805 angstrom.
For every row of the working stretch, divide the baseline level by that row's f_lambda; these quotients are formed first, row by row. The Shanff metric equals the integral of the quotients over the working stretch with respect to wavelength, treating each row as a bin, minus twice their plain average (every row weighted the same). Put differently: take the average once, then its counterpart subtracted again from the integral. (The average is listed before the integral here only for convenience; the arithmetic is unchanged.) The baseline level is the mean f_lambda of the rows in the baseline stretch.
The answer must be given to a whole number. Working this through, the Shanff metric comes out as 12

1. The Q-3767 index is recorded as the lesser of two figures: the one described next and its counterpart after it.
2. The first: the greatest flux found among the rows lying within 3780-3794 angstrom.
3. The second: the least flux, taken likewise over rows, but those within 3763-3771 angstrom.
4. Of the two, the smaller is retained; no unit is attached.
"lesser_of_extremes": 16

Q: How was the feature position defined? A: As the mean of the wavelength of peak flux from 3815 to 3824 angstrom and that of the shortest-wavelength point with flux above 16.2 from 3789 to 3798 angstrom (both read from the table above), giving 3803.7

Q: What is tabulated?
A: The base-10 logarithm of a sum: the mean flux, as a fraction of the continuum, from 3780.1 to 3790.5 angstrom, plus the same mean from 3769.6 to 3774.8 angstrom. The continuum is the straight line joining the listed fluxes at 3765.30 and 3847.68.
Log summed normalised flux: 0.39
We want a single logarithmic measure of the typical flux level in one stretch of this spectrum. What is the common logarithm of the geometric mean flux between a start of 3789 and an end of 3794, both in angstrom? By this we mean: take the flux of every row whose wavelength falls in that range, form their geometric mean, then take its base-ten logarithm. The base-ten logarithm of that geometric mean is 1.31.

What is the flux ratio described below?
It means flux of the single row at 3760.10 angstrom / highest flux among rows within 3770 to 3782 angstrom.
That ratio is 0.63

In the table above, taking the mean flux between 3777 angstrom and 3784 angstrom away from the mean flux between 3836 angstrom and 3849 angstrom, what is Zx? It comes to -8.2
